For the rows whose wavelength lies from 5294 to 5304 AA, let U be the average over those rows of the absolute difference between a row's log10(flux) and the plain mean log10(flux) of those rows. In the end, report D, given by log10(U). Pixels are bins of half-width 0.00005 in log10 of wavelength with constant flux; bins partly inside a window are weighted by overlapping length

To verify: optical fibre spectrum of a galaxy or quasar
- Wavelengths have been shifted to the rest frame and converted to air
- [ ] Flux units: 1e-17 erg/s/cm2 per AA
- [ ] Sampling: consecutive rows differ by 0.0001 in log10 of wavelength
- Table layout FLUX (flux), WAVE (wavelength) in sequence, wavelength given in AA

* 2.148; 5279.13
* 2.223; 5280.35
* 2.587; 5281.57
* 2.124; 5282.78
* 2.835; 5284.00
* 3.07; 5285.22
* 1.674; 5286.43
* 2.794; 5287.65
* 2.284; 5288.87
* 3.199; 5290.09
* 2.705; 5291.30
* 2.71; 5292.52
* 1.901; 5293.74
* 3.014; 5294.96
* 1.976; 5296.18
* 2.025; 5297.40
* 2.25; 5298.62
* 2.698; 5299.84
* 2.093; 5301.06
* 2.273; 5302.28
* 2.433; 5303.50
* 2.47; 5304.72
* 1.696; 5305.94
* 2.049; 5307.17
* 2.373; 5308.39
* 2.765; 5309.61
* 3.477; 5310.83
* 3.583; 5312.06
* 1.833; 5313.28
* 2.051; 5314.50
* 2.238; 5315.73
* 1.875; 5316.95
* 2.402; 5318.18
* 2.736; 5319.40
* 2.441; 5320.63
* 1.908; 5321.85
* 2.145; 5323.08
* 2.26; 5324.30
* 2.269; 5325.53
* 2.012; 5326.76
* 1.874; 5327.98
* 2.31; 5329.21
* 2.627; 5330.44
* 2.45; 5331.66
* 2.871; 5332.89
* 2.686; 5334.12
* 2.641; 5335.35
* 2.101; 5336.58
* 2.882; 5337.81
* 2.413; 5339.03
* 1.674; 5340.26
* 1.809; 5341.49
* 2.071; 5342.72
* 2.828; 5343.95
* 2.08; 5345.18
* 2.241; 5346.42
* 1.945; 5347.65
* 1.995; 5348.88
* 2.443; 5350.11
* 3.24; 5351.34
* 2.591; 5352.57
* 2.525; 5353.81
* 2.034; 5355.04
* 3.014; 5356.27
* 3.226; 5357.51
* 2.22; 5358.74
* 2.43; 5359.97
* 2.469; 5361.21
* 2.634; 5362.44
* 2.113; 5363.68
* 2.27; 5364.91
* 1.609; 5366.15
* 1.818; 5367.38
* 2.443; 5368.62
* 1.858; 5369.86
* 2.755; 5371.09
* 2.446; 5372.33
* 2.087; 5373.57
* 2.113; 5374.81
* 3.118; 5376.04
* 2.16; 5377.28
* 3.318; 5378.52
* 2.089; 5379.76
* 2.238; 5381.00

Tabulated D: -1.30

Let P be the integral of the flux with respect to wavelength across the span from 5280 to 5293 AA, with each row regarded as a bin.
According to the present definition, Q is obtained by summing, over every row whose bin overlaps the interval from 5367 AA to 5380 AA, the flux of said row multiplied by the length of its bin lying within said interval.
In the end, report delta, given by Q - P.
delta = -2.2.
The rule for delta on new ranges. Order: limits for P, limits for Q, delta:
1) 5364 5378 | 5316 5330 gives -0.6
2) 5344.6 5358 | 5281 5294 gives 0.0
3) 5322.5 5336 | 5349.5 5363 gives 3.3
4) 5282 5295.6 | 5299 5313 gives 0.2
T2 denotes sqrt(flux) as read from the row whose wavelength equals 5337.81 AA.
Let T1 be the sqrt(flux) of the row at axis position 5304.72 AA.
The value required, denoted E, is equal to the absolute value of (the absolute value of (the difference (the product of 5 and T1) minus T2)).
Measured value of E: 6.2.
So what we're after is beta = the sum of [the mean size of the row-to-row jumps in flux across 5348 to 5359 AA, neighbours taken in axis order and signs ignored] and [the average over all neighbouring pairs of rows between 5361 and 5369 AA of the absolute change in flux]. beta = 0.97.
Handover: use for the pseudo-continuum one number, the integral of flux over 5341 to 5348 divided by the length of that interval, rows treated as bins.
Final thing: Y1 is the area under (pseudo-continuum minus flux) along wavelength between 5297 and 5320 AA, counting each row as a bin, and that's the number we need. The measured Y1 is -4.91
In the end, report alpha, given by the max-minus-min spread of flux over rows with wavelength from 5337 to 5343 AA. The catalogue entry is 1.2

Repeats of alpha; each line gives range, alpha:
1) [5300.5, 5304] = 0.3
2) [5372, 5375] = 0.4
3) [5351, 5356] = 1.2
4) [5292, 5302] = 1.1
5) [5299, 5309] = 1.0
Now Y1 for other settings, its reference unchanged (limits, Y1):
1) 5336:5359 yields -4.93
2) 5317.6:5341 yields -4.10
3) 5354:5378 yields -4.58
